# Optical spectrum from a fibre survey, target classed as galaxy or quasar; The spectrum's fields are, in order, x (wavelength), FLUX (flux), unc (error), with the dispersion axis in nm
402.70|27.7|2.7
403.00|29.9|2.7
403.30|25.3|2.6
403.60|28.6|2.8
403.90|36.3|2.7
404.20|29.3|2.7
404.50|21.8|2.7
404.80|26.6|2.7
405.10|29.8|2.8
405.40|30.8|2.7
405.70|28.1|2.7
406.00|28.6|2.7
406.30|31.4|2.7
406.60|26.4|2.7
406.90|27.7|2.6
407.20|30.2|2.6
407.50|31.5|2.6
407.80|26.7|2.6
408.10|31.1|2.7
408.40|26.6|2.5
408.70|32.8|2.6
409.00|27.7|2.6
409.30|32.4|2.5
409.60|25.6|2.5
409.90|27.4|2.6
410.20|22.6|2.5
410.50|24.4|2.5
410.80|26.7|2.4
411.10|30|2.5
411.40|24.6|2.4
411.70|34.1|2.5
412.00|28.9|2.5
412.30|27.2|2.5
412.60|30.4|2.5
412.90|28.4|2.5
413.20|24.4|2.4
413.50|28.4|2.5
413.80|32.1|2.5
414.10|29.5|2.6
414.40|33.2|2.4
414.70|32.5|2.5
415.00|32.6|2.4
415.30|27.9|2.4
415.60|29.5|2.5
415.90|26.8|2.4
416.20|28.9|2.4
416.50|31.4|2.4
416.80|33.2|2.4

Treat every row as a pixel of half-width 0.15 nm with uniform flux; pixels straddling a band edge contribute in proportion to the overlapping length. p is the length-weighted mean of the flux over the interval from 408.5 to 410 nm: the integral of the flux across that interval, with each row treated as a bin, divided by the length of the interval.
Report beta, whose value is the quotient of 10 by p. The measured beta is 0.343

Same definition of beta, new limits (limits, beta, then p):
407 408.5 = 0.342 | 29.3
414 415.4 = 0.319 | 31.3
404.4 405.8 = 0.362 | 27.6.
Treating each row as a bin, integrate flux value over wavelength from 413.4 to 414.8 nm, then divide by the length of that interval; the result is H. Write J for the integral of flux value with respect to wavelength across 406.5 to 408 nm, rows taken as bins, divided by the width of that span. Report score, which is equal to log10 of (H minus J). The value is 0.40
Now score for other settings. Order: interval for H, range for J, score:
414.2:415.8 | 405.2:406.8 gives 0.28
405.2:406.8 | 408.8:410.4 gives 0.26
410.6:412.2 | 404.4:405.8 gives 0.03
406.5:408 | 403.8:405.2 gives -0.69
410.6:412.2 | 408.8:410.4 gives 0.16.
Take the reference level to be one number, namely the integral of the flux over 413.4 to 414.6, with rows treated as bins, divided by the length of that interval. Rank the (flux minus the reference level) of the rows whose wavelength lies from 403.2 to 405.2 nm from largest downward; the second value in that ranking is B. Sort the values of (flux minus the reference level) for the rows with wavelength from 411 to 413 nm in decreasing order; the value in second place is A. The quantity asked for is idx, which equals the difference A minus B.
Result 0.6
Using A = -0.6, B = -1.2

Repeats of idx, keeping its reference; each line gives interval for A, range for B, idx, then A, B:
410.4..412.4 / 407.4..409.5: -2.4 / -1.0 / 1.4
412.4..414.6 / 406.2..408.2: 0.7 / 1.1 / 0.4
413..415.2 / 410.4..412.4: 2.6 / 1.6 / -1.0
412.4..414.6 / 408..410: -0.3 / 1.1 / 1.4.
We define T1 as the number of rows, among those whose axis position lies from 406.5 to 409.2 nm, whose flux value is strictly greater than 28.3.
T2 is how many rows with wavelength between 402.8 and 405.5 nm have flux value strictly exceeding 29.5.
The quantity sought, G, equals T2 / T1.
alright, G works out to 1.0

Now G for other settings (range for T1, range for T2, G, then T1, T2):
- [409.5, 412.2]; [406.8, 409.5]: 1.7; 3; 5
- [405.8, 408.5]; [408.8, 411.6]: 0.4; 5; 2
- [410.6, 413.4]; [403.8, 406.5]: 0.8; 5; 4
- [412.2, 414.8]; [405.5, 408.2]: 0.6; 7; 4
